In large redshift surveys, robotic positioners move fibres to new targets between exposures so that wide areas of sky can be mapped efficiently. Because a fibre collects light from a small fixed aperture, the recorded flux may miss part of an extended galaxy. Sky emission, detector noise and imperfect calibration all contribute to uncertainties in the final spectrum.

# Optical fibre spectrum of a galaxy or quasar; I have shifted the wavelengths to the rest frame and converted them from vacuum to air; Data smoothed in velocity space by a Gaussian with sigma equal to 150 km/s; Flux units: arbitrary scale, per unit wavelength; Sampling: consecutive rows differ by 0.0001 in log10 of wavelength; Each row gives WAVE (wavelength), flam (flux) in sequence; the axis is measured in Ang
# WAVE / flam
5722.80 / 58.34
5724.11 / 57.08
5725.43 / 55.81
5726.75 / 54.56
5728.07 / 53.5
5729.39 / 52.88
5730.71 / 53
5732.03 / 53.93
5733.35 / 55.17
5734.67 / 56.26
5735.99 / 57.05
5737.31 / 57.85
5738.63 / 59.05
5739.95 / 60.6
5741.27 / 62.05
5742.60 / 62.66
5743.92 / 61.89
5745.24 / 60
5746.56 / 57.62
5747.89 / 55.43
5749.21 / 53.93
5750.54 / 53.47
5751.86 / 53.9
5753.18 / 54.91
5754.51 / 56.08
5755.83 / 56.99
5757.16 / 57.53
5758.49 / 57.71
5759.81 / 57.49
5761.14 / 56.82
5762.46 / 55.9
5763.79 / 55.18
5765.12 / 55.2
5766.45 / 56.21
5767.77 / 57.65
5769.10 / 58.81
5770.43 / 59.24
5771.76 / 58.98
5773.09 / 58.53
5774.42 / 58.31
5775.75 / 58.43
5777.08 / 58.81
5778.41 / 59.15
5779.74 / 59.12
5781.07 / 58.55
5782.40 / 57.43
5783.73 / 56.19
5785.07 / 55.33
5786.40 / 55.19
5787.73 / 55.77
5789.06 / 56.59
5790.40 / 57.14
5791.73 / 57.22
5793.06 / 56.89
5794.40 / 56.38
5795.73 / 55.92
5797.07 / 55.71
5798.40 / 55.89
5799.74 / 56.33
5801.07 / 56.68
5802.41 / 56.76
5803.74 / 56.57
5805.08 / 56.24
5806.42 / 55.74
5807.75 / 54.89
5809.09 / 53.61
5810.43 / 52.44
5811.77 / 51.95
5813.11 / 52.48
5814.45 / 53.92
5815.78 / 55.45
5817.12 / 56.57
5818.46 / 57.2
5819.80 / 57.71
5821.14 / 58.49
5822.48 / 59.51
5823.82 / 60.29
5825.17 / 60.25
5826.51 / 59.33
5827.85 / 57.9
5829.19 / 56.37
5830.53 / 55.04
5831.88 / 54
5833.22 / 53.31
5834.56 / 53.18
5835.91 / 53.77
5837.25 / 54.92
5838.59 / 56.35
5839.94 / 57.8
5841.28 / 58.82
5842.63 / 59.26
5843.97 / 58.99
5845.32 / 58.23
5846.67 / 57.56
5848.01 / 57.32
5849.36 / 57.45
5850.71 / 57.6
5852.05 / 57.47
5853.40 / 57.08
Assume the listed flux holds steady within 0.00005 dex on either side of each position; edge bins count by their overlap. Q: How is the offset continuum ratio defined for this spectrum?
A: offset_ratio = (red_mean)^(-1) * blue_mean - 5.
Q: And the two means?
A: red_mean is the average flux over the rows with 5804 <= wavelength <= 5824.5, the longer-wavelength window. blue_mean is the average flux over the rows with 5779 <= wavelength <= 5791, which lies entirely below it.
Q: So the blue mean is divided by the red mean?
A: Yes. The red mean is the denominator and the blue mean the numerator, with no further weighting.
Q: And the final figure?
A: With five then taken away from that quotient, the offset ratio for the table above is -3.981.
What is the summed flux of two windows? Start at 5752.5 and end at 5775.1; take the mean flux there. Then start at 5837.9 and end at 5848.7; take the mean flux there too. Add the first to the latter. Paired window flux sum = 115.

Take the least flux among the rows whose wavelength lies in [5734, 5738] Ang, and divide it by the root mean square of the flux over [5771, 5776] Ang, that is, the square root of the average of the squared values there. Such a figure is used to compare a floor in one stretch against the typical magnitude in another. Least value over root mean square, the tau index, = 0.96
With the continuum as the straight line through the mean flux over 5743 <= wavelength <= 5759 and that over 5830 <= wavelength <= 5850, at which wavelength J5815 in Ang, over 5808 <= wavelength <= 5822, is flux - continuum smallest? 5811.77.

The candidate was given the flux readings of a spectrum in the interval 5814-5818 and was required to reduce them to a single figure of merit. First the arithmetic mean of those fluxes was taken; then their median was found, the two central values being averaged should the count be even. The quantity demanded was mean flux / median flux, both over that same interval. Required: 1.00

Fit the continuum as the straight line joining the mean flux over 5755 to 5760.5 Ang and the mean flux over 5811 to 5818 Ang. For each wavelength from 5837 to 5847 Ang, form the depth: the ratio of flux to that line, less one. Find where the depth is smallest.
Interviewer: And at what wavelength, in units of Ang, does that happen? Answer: 5837.25 Ang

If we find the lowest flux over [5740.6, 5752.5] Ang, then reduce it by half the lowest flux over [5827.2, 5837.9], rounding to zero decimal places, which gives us 27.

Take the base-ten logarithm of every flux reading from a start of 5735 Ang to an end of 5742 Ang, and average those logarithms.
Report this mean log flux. 1.77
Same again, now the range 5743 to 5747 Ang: 1.78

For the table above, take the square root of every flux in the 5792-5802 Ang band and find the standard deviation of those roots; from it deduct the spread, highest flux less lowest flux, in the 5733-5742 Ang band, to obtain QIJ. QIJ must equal -6.9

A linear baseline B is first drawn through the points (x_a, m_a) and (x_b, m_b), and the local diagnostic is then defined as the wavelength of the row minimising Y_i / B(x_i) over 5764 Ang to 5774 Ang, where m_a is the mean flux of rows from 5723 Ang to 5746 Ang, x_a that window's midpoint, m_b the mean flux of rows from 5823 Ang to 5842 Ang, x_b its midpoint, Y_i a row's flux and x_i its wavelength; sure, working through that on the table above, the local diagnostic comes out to 5765.12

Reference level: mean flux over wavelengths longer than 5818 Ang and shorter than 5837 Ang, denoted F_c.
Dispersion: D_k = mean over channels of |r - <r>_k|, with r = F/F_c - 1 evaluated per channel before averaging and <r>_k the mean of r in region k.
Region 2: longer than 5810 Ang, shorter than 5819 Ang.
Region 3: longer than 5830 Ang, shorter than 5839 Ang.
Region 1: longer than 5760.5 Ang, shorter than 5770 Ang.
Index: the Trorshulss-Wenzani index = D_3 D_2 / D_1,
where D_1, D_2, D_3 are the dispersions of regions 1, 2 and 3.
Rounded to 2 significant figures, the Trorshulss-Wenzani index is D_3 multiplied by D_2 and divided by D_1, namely 0.028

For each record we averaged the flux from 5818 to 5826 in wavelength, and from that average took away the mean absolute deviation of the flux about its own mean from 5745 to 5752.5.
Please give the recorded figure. 56.9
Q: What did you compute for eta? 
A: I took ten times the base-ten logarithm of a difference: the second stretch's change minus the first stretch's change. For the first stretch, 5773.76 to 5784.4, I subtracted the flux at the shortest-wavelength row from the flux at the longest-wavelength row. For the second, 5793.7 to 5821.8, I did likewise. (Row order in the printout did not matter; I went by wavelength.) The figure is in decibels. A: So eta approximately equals 6.3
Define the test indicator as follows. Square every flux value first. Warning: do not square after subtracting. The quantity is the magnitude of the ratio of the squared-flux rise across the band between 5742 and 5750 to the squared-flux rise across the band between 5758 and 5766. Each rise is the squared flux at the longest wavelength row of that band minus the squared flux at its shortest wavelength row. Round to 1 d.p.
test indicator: 3.6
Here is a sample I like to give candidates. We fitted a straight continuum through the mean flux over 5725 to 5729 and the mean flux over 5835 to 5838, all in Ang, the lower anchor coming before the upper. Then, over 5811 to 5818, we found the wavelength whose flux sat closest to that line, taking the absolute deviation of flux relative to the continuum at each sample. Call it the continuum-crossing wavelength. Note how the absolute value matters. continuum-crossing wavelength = 5814.45 Ang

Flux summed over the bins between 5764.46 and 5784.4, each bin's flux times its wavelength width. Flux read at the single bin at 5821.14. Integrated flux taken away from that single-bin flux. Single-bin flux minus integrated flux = -1099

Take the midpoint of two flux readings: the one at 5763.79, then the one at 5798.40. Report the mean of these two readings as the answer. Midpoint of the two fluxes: 55.5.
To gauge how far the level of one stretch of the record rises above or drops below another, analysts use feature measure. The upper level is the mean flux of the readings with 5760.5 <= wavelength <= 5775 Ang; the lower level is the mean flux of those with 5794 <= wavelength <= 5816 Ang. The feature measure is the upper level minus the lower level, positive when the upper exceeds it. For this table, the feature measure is 2.2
